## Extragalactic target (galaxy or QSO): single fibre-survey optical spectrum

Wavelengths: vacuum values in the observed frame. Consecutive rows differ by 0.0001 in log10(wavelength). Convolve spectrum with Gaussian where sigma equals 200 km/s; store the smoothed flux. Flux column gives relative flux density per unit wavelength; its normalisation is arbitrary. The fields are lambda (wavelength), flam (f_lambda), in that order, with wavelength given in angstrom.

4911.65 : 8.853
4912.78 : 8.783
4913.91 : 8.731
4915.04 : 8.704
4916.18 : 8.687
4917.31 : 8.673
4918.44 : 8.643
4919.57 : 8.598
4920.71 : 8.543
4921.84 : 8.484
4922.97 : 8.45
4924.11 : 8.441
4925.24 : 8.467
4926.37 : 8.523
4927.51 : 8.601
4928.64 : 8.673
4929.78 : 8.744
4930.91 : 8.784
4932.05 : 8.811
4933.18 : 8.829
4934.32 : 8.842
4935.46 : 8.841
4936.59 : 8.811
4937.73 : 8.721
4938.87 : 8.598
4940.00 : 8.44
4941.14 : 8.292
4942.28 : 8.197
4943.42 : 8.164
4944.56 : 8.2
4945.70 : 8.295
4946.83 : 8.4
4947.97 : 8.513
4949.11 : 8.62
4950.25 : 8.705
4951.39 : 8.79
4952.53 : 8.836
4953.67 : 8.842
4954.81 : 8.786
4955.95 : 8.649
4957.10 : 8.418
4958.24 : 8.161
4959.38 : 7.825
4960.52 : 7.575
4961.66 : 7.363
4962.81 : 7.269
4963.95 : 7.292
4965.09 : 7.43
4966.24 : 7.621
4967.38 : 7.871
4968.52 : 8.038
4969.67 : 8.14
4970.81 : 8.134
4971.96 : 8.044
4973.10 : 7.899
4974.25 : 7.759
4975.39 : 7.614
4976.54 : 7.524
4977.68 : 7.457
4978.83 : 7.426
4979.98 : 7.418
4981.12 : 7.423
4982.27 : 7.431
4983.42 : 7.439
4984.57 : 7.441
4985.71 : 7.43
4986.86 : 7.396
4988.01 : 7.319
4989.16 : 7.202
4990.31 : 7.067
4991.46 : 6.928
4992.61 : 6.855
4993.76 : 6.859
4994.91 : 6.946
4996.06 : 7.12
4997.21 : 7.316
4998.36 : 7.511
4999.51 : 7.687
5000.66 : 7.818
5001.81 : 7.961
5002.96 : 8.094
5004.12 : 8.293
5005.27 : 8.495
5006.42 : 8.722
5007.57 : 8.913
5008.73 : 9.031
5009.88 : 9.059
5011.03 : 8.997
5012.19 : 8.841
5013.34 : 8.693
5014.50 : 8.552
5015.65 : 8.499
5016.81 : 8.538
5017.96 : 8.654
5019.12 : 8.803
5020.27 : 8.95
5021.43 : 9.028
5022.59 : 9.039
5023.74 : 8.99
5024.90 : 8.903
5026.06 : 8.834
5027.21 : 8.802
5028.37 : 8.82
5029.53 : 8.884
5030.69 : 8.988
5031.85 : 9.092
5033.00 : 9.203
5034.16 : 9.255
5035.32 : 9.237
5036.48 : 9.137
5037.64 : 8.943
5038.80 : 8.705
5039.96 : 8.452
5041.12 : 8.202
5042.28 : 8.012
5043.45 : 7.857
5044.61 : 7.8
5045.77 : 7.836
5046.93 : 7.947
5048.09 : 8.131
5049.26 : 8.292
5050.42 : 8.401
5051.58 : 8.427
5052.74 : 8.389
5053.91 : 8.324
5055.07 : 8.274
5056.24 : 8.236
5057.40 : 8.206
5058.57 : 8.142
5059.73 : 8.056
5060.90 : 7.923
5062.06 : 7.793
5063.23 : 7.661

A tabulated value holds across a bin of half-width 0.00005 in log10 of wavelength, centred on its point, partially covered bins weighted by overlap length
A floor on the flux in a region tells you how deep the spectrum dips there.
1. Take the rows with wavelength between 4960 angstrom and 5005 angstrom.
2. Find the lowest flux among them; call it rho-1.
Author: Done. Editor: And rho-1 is 6.855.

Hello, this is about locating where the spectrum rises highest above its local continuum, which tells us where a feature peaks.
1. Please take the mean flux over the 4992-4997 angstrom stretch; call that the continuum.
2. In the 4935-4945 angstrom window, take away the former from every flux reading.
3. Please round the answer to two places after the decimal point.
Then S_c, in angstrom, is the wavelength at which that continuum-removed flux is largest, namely 4935.46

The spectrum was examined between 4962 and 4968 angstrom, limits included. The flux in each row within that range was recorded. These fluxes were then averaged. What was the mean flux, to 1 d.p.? 7.5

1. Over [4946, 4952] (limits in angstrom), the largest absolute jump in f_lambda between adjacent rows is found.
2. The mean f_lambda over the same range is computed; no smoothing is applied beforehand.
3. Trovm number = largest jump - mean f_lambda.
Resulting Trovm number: -8.49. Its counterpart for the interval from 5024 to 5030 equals -8.78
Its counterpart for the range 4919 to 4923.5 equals -8.46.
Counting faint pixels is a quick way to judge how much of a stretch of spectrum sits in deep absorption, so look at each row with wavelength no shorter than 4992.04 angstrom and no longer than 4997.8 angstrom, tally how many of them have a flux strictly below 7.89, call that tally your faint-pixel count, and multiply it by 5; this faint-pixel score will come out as 25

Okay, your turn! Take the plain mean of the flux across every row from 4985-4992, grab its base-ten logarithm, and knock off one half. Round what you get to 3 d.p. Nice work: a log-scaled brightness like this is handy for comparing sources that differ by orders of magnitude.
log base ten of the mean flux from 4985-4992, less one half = 0.359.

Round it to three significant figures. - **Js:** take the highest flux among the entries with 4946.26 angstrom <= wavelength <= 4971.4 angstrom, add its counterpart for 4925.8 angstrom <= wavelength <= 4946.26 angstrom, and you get 17.7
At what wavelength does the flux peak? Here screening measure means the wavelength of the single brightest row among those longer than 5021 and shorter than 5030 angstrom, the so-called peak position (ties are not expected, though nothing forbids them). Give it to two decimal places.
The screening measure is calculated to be 5022.59 angstrom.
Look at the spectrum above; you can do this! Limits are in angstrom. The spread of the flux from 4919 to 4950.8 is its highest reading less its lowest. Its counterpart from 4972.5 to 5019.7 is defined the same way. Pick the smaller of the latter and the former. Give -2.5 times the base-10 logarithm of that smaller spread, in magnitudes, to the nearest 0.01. 0.42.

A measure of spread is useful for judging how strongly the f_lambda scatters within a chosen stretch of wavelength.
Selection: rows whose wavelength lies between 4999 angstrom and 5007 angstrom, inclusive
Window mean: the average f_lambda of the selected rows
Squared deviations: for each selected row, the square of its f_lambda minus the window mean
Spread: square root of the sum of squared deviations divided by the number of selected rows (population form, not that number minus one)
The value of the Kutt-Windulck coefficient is 0.34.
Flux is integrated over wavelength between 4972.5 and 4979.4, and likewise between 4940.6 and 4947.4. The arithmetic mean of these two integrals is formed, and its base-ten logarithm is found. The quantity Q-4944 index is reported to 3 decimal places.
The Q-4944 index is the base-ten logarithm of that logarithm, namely 0.239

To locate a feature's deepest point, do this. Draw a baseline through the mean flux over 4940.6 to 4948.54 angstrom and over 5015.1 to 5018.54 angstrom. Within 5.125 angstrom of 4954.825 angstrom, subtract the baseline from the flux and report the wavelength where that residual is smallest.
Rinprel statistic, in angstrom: 4959.38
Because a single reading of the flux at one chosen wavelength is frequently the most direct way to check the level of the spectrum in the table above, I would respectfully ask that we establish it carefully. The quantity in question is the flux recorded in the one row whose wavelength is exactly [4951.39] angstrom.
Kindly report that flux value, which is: 8.79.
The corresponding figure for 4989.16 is 7.202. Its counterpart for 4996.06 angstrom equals 7.12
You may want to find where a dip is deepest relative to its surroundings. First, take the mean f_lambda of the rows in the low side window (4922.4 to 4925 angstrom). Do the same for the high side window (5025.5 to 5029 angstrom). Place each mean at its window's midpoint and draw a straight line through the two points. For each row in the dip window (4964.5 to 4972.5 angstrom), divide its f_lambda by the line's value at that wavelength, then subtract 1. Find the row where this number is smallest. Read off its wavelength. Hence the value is 4965.09 angstrom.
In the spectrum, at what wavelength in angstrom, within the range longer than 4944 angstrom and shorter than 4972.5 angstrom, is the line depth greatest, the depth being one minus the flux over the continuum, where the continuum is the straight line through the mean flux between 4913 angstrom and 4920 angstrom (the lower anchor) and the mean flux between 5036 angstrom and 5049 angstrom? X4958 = 4962.81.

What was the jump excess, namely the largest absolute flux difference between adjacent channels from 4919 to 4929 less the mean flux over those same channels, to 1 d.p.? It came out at -8.5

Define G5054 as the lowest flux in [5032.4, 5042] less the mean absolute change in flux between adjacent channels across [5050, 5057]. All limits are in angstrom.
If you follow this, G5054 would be 8.16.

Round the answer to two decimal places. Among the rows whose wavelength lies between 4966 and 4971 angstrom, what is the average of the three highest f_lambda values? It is 8.10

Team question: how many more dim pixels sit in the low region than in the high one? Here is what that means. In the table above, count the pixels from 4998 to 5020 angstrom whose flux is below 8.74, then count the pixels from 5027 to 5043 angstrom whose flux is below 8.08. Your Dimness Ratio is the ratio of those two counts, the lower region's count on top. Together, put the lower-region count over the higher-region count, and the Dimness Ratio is 13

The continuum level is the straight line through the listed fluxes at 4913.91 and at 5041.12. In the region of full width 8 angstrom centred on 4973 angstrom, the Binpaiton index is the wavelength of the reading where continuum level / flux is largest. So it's 4976.54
